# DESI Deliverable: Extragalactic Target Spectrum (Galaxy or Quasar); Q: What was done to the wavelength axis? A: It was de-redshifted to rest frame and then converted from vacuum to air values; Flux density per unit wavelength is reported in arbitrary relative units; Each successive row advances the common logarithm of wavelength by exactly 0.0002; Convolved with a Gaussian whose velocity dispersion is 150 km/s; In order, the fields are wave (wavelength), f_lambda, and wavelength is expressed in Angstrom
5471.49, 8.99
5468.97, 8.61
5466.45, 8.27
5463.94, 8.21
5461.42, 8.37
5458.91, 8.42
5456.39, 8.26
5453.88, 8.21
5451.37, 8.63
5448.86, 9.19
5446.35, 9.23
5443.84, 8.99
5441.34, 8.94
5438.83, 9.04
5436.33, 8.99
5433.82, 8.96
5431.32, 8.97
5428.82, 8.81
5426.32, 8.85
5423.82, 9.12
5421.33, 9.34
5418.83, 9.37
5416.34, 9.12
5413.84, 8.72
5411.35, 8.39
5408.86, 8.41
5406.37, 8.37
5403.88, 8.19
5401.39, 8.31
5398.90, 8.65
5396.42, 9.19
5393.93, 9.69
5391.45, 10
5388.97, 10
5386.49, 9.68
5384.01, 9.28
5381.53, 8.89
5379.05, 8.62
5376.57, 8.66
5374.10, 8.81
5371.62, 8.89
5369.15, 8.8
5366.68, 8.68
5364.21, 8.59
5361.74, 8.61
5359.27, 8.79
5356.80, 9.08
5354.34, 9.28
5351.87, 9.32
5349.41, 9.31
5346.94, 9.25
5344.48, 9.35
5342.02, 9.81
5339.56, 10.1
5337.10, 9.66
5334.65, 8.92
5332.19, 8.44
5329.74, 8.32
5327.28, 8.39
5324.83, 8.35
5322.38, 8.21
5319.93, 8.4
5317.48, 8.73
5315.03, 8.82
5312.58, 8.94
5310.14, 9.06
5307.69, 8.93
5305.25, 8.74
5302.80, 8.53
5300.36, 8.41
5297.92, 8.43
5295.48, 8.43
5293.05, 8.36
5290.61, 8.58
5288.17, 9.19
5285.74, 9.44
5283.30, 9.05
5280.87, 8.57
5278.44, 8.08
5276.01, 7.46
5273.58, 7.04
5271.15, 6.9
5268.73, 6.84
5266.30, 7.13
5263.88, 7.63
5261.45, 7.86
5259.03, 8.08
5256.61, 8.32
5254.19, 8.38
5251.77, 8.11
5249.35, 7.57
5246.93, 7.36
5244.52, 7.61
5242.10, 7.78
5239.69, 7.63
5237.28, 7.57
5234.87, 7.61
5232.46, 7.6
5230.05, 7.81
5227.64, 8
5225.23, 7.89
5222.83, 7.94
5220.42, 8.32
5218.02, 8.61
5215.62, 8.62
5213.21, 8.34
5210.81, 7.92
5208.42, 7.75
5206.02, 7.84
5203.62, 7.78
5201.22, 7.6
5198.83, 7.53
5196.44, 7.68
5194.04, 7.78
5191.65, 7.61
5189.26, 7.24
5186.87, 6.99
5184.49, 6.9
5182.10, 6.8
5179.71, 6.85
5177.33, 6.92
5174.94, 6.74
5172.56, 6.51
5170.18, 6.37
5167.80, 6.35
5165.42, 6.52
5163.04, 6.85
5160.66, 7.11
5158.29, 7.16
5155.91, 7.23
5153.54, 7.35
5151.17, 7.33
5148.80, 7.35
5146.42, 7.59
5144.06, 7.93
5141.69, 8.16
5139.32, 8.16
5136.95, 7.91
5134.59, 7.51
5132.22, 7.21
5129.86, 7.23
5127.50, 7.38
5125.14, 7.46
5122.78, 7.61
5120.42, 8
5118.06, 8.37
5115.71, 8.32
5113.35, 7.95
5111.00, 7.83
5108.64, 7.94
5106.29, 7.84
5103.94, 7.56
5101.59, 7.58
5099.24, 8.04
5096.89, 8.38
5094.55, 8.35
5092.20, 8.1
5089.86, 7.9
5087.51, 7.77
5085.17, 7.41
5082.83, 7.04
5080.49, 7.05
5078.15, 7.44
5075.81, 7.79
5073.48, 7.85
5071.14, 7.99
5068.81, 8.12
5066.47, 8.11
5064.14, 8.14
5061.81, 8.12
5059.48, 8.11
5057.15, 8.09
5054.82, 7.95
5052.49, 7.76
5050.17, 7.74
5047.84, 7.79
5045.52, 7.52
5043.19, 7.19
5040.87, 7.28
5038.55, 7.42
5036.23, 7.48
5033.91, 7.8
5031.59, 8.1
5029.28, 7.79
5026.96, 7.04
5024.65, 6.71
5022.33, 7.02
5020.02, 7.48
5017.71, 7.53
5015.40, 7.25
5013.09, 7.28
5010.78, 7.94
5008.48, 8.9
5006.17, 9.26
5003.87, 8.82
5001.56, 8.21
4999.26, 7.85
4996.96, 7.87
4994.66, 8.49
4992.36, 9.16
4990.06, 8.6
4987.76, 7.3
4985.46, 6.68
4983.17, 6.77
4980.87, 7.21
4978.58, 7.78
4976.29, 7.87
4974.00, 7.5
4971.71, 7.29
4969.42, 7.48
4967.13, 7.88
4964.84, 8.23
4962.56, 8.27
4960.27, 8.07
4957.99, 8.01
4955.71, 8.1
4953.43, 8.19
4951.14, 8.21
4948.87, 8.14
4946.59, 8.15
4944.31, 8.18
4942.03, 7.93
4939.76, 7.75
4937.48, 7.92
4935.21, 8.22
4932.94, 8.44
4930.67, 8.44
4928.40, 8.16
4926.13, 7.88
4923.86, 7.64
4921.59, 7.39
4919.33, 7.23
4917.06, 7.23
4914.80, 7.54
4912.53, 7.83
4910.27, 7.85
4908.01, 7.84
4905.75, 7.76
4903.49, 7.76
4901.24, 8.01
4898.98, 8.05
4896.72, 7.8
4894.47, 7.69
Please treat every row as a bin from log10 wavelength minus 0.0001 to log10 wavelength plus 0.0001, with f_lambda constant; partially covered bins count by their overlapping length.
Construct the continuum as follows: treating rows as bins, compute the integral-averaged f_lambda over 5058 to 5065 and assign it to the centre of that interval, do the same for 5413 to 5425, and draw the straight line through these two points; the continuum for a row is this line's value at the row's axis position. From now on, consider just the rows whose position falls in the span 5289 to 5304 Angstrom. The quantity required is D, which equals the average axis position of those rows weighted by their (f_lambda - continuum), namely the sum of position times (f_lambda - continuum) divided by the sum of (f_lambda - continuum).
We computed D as 5296.9 Angstrom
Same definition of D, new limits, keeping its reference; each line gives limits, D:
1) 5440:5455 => 5450.5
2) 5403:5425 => 5406.9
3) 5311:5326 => 5322.5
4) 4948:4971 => 4954.9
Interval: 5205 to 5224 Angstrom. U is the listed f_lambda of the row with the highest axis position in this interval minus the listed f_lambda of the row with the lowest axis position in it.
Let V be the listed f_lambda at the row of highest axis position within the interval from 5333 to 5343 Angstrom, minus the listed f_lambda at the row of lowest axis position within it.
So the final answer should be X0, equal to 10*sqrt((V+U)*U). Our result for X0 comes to 3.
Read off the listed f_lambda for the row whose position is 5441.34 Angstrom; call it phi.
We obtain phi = 8.94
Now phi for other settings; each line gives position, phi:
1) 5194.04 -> 7.78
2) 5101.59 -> 7.58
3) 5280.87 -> 8.57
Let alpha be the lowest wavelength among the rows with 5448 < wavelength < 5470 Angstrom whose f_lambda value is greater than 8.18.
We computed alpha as 5448.86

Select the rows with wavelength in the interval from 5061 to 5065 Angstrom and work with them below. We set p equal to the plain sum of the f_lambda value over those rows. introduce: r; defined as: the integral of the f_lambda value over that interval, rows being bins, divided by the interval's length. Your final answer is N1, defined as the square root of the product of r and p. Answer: 11.5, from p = 16.3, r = 8.1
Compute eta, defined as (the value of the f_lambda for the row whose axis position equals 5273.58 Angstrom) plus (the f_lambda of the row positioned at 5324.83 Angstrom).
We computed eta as 15.4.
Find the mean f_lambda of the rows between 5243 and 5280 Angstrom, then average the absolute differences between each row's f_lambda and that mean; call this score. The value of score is 0.412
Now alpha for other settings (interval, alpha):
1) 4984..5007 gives 4990.06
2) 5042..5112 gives 5094.55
